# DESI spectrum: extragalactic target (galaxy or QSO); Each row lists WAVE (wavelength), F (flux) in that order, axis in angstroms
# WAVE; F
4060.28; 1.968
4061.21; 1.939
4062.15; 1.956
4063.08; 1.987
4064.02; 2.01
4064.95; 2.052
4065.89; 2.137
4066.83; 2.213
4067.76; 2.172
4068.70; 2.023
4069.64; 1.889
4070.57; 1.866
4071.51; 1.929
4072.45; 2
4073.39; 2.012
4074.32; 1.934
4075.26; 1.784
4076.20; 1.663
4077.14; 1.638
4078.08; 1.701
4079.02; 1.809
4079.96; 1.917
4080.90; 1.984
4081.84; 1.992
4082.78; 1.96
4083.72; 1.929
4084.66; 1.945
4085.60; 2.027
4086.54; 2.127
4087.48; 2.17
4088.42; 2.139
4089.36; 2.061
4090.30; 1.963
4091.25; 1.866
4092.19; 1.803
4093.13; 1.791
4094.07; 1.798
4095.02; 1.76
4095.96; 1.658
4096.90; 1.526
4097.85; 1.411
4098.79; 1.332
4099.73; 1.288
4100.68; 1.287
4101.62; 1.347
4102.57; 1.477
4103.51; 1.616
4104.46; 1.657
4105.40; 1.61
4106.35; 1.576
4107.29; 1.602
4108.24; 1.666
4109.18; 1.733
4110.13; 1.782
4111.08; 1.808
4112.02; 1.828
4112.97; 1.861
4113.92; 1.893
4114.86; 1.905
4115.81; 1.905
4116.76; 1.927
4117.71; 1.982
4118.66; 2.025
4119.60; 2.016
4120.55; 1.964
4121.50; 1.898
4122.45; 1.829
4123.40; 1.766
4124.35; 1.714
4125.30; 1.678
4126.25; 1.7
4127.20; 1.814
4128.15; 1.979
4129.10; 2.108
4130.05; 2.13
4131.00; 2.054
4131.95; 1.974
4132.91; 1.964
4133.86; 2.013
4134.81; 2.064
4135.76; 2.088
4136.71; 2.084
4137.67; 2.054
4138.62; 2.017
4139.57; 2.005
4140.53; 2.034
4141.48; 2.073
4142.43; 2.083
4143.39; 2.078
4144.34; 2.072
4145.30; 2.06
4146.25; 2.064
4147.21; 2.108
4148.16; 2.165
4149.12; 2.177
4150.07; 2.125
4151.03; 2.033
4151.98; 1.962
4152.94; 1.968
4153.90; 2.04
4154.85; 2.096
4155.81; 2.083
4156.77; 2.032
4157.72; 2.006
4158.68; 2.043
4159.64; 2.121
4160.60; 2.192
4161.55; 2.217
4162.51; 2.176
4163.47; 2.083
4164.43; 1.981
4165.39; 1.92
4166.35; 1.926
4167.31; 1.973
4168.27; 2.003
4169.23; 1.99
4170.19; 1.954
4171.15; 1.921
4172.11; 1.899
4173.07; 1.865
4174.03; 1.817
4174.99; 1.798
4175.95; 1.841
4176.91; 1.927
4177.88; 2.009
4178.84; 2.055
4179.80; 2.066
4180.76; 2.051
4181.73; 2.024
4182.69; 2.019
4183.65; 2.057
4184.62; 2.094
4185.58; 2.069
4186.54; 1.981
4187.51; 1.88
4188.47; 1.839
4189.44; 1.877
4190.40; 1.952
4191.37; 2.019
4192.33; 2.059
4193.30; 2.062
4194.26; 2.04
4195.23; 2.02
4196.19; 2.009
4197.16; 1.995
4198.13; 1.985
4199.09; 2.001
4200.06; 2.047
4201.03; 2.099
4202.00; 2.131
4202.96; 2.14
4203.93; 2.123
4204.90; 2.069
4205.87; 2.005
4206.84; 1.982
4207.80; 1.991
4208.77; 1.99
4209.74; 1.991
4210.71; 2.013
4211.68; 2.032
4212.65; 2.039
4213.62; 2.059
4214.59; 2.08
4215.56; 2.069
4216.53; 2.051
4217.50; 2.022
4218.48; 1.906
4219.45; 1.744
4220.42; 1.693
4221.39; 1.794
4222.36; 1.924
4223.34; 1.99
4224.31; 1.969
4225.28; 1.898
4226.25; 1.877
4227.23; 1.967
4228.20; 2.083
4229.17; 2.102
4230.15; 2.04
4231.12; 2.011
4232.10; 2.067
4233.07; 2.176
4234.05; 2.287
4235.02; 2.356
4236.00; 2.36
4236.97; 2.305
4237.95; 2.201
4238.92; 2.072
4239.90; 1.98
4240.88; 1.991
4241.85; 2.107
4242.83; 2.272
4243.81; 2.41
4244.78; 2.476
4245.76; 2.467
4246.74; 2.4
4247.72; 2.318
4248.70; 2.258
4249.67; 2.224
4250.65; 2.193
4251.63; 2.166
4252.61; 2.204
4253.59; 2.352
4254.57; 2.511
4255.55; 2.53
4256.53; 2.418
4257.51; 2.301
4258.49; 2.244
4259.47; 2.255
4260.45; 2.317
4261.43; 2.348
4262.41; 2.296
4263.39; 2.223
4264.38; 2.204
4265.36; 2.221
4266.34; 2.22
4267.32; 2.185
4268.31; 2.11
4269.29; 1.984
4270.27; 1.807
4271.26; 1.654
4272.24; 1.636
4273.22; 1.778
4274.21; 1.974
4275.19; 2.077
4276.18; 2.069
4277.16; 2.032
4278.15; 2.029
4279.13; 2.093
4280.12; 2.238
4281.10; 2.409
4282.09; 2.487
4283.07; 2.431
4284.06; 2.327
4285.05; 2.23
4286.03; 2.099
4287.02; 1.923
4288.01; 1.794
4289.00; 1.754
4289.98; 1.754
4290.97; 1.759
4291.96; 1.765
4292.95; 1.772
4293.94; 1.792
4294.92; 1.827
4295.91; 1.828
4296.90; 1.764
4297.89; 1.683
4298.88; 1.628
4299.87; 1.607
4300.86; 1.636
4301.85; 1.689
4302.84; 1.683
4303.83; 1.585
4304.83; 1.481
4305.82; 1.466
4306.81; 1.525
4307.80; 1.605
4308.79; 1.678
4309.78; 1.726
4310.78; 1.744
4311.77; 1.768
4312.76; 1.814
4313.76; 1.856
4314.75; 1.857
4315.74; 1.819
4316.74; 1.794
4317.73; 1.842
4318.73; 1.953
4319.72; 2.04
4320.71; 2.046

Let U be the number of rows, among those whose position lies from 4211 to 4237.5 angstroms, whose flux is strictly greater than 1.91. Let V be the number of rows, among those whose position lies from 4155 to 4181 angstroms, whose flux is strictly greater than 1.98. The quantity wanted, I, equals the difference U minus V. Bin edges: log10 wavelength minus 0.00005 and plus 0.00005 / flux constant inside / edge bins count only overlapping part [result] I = 5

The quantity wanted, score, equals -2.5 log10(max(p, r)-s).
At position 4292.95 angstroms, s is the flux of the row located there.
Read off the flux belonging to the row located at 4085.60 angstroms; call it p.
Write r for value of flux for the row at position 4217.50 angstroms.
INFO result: 1.5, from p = 2.027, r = 2.022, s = 1.772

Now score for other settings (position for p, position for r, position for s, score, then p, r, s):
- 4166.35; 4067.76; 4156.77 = 2.1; 1.926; 2.172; 2.032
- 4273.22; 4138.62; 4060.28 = 3.3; 1.778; 2.017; 1.968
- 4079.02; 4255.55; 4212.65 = 0.8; 1.809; 2.53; 2.039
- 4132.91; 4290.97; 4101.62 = 0.5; 1.964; 1.759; 1.347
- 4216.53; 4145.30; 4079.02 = 1.5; 2.051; 2.06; 1.809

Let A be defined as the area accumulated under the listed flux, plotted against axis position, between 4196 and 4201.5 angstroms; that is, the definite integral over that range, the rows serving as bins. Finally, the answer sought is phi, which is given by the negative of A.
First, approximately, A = 11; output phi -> -11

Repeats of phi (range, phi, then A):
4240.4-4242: -3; 3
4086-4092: -12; 12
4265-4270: -11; 11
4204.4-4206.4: -4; 4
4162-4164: -4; 4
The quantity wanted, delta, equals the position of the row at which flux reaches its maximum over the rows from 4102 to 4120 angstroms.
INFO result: 4118.66 angstroms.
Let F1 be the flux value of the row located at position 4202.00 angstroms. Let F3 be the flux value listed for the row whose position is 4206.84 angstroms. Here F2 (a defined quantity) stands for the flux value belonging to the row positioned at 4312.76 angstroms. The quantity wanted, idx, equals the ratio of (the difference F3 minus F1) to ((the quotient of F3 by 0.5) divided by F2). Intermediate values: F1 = 2.131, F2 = 1.814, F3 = 1.982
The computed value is -0.07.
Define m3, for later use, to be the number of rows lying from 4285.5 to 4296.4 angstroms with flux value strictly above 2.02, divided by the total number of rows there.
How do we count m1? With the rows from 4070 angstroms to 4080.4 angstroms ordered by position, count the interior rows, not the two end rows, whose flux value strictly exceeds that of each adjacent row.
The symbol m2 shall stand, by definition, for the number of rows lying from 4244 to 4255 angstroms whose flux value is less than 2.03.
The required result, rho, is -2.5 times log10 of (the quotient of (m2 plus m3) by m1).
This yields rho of 2.6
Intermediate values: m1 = 1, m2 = 0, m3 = 0.1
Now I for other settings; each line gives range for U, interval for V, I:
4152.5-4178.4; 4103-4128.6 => 19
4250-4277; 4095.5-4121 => 20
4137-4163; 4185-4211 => 4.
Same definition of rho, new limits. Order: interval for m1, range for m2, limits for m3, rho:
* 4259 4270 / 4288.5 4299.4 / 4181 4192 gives -1.9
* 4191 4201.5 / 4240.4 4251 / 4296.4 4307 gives 0.0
